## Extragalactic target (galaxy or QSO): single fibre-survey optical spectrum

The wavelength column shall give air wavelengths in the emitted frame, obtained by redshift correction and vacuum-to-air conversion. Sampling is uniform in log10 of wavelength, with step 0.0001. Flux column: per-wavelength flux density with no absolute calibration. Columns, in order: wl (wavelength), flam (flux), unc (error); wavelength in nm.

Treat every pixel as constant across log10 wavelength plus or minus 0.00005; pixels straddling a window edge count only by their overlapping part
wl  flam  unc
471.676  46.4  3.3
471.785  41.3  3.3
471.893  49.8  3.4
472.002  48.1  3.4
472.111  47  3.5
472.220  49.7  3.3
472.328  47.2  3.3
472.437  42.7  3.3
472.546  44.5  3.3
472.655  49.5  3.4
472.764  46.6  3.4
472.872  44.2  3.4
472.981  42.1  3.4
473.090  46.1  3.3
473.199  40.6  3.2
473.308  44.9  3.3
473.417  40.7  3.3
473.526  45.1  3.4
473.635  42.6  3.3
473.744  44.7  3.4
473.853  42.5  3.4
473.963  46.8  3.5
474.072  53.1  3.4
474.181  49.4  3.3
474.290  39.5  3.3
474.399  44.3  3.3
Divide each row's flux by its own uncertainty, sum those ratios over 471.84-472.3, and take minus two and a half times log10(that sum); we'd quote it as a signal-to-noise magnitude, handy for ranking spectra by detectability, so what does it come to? -4.40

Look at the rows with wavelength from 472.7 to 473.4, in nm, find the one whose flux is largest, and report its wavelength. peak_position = 472.764 nm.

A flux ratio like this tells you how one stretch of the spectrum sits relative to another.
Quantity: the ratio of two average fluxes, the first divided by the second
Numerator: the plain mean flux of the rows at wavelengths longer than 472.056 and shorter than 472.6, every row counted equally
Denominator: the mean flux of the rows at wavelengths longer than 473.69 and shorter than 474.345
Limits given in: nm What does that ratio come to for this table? 1.00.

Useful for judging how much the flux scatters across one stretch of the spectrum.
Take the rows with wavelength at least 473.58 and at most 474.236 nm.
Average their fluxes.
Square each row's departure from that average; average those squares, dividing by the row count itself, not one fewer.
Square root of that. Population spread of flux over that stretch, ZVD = 3.8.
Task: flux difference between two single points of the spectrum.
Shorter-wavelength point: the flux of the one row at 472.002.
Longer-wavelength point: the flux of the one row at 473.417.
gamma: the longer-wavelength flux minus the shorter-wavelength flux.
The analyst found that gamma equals -7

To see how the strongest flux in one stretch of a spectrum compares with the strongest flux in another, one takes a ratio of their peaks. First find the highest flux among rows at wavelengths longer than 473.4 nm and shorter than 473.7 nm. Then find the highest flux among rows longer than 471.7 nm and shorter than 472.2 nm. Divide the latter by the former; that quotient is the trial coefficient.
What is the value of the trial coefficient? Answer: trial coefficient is 1.104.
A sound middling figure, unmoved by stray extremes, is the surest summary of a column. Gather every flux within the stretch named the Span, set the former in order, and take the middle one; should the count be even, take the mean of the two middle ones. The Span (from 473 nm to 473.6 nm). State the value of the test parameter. 44.9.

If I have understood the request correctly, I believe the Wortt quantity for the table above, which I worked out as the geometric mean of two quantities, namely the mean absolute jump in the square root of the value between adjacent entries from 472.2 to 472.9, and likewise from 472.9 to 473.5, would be 0.283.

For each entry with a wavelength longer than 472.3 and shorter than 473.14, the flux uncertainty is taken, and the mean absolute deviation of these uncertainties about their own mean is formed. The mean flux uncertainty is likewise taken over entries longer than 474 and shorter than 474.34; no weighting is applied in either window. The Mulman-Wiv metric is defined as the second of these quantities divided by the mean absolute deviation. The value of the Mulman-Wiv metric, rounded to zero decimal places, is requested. 67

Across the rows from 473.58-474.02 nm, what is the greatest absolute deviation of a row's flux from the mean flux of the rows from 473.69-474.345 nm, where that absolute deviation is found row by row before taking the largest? 3.5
